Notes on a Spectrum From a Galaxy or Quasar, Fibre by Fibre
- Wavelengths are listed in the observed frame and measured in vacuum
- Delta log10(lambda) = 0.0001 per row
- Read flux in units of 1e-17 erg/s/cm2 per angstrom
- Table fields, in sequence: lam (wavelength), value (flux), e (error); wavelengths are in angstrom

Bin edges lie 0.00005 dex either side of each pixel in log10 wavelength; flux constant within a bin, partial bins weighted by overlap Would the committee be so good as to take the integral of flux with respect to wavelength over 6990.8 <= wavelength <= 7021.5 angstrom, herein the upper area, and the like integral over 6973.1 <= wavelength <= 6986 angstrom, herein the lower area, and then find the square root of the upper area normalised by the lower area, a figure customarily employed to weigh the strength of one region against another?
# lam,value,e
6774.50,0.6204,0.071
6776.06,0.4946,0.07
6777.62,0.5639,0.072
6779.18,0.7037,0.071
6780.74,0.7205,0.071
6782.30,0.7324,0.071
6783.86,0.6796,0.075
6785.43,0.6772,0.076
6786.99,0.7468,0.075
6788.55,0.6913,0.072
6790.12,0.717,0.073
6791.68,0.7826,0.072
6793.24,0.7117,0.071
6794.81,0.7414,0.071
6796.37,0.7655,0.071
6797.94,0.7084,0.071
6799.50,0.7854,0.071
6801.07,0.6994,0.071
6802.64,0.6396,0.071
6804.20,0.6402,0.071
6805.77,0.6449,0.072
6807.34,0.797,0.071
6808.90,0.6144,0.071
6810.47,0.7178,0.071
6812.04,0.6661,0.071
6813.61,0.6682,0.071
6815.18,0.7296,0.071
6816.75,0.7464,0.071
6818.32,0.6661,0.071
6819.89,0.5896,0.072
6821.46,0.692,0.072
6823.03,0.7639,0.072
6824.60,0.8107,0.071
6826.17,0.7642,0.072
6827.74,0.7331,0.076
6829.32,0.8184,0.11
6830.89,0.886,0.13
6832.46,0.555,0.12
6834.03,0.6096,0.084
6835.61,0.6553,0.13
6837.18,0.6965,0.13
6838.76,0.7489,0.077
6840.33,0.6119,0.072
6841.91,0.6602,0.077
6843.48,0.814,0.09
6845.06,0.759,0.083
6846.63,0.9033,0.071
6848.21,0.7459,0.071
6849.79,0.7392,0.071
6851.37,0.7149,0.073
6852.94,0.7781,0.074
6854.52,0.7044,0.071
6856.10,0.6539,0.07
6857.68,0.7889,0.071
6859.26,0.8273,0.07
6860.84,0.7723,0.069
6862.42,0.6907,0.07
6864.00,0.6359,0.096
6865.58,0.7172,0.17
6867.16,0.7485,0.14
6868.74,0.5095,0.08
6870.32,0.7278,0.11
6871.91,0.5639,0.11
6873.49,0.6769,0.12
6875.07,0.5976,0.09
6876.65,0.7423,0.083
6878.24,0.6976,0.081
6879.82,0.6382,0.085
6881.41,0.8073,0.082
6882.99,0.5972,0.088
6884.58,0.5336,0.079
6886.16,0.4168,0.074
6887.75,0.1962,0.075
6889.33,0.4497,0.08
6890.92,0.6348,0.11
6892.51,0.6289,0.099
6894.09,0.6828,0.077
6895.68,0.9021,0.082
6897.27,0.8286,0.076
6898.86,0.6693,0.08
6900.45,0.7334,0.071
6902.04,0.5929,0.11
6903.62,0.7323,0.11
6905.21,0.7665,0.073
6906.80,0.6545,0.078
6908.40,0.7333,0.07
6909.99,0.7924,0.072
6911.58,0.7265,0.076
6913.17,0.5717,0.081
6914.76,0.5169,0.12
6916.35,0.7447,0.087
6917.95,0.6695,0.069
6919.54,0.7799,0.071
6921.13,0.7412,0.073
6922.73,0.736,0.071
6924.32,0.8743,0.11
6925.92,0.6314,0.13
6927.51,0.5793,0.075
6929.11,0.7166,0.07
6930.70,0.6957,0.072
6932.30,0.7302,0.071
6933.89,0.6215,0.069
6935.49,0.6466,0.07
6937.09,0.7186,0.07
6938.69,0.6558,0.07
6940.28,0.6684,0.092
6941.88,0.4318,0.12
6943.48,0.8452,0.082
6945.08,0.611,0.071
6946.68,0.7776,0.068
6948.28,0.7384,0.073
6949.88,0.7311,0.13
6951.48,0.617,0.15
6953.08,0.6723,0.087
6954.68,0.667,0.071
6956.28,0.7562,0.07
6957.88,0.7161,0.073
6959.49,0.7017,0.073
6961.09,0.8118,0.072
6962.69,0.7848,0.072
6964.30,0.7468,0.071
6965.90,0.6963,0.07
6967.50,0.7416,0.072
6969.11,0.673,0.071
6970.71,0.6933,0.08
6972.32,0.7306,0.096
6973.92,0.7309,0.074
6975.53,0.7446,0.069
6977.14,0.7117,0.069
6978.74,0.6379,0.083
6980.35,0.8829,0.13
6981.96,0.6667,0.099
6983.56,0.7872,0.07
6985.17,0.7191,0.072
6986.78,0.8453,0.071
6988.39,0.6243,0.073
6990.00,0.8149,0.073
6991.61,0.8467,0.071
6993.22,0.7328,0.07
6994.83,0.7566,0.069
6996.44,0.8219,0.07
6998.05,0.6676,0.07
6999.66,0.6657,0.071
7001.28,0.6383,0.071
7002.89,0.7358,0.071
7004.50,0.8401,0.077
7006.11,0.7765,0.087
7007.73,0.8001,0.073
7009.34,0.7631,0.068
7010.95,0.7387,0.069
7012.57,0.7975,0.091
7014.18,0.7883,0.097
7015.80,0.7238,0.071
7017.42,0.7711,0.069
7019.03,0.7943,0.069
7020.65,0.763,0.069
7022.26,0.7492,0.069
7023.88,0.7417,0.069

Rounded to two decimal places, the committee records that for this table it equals 1.57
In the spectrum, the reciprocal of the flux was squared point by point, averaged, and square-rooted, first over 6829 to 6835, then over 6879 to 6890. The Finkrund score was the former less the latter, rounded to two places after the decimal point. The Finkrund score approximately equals -1.12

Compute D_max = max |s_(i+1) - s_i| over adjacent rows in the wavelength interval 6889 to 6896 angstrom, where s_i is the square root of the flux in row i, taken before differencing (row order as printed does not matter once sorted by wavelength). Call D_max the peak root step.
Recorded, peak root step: 0.126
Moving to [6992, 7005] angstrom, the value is 0.090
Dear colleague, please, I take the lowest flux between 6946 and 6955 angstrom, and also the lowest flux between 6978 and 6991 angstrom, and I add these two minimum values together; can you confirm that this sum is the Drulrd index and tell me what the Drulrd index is 1.24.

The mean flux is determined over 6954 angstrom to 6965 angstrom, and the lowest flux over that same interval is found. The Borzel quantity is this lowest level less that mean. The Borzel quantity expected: -0.074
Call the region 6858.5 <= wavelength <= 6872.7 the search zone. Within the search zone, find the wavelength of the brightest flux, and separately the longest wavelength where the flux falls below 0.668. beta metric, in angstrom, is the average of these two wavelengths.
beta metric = 6865.6 angstrom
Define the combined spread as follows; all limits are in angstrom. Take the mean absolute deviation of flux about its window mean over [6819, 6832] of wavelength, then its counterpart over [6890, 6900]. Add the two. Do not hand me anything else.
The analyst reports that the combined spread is 0.158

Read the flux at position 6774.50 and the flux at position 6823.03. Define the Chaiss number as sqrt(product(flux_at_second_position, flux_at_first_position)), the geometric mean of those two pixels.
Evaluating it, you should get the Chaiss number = 0.688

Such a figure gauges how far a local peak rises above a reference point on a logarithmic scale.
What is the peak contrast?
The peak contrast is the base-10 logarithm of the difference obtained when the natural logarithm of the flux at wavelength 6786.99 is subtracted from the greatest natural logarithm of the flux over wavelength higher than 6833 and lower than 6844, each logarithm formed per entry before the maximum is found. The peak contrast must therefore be -1.1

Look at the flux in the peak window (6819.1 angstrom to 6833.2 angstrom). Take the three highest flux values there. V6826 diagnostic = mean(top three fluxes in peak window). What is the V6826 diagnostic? 0.838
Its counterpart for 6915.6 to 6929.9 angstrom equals 0.800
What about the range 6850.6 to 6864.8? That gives 0.798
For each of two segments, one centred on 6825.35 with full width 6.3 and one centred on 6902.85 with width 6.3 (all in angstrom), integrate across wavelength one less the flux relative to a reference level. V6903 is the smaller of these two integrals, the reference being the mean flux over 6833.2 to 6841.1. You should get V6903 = -0.98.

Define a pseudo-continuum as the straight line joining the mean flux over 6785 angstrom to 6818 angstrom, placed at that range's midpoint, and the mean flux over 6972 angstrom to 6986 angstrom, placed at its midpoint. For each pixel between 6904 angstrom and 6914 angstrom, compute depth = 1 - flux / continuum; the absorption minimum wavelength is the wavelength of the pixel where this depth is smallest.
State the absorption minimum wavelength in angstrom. 6909.99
